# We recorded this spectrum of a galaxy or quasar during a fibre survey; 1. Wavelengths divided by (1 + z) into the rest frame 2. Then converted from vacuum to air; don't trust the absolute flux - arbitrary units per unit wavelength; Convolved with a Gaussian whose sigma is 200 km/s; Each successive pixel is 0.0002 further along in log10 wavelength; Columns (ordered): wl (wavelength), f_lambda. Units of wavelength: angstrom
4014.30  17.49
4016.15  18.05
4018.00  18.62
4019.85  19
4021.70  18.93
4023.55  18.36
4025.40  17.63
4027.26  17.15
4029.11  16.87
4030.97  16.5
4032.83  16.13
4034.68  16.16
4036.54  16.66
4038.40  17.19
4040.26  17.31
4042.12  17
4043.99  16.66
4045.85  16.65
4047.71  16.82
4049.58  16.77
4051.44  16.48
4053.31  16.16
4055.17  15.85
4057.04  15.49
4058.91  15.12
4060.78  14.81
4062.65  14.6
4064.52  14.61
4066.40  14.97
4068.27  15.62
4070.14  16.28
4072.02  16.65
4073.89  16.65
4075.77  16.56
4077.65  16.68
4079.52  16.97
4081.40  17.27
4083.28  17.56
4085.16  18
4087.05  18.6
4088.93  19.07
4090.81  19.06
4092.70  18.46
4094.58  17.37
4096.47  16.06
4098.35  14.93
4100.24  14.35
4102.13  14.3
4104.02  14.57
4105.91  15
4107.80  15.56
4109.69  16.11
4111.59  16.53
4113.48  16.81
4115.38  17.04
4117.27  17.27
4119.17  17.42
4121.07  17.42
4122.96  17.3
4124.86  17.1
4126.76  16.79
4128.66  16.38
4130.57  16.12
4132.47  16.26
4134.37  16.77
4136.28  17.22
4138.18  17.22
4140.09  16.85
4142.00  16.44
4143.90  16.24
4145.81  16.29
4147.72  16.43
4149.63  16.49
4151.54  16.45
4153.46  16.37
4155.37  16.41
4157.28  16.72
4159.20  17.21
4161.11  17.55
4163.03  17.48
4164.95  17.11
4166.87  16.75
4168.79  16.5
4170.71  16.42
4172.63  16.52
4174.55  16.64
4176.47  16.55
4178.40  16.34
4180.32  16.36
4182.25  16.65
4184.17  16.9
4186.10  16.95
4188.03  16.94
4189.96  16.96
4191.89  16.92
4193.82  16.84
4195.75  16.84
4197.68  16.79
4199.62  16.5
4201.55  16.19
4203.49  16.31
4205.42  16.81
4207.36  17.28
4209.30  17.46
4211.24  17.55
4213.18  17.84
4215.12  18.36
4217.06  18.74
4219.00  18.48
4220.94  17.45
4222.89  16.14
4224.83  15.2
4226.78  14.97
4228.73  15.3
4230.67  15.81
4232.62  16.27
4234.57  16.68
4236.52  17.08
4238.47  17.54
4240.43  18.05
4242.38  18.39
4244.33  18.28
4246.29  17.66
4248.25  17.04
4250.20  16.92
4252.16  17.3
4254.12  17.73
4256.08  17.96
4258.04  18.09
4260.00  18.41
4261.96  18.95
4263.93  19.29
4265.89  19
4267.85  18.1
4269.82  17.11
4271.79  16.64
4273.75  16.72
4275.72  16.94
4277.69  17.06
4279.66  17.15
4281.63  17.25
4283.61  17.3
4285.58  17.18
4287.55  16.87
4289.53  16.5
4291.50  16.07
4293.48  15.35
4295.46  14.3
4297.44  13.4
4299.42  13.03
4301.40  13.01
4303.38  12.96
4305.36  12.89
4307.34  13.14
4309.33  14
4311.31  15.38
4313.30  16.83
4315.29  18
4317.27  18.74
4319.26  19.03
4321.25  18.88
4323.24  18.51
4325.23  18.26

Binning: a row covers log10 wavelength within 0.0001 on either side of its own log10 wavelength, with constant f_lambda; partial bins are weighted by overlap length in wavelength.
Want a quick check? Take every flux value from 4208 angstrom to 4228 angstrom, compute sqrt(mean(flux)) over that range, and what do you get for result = 4.15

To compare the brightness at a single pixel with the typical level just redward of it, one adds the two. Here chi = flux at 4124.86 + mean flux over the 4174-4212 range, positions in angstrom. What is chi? 33.9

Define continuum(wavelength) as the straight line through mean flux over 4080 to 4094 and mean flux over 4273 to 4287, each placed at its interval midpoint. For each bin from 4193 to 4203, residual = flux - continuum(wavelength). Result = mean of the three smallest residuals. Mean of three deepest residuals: -1.1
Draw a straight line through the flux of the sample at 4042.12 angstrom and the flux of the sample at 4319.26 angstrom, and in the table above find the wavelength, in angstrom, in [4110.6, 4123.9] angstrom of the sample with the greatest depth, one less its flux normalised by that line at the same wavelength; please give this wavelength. 4111.59 angstrom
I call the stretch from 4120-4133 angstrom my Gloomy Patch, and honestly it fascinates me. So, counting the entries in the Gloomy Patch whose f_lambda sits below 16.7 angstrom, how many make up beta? 3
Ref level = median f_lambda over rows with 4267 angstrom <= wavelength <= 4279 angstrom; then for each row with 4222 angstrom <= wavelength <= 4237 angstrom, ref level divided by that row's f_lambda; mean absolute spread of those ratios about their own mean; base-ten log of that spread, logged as -1.4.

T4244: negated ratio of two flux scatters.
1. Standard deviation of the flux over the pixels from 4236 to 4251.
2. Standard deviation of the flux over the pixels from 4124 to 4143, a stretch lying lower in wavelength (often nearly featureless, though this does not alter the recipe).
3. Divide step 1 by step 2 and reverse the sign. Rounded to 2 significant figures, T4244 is -1.4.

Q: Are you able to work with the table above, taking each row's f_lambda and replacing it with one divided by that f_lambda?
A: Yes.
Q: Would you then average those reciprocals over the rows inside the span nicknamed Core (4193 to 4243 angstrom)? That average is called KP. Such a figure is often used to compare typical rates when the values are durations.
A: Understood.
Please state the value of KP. 0.0592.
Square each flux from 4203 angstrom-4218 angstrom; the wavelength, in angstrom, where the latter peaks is 4217.06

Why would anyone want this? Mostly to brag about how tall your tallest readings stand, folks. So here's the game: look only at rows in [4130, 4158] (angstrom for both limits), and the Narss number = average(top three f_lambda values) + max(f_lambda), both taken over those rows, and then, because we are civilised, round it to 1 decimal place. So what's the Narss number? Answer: 34.3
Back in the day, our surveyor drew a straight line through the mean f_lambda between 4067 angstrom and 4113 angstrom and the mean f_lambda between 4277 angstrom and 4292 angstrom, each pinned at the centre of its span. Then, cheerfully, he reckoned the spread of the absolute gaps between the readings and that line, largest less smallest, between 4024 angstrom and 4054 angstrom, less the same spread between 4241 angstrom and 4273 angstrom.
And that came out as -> -1.2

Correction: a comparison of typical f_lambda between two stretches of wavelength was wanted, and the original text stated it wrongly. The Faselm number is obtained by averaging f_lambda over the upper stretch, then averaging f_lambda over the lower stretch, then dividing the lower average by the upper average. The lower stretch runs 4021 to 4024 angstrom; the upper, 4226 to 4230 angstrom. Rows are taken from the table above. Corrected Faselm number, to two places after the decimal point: 1.23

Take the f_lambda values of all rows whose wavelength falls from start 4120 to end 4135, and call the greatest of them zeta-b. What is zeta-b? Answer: 17.42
